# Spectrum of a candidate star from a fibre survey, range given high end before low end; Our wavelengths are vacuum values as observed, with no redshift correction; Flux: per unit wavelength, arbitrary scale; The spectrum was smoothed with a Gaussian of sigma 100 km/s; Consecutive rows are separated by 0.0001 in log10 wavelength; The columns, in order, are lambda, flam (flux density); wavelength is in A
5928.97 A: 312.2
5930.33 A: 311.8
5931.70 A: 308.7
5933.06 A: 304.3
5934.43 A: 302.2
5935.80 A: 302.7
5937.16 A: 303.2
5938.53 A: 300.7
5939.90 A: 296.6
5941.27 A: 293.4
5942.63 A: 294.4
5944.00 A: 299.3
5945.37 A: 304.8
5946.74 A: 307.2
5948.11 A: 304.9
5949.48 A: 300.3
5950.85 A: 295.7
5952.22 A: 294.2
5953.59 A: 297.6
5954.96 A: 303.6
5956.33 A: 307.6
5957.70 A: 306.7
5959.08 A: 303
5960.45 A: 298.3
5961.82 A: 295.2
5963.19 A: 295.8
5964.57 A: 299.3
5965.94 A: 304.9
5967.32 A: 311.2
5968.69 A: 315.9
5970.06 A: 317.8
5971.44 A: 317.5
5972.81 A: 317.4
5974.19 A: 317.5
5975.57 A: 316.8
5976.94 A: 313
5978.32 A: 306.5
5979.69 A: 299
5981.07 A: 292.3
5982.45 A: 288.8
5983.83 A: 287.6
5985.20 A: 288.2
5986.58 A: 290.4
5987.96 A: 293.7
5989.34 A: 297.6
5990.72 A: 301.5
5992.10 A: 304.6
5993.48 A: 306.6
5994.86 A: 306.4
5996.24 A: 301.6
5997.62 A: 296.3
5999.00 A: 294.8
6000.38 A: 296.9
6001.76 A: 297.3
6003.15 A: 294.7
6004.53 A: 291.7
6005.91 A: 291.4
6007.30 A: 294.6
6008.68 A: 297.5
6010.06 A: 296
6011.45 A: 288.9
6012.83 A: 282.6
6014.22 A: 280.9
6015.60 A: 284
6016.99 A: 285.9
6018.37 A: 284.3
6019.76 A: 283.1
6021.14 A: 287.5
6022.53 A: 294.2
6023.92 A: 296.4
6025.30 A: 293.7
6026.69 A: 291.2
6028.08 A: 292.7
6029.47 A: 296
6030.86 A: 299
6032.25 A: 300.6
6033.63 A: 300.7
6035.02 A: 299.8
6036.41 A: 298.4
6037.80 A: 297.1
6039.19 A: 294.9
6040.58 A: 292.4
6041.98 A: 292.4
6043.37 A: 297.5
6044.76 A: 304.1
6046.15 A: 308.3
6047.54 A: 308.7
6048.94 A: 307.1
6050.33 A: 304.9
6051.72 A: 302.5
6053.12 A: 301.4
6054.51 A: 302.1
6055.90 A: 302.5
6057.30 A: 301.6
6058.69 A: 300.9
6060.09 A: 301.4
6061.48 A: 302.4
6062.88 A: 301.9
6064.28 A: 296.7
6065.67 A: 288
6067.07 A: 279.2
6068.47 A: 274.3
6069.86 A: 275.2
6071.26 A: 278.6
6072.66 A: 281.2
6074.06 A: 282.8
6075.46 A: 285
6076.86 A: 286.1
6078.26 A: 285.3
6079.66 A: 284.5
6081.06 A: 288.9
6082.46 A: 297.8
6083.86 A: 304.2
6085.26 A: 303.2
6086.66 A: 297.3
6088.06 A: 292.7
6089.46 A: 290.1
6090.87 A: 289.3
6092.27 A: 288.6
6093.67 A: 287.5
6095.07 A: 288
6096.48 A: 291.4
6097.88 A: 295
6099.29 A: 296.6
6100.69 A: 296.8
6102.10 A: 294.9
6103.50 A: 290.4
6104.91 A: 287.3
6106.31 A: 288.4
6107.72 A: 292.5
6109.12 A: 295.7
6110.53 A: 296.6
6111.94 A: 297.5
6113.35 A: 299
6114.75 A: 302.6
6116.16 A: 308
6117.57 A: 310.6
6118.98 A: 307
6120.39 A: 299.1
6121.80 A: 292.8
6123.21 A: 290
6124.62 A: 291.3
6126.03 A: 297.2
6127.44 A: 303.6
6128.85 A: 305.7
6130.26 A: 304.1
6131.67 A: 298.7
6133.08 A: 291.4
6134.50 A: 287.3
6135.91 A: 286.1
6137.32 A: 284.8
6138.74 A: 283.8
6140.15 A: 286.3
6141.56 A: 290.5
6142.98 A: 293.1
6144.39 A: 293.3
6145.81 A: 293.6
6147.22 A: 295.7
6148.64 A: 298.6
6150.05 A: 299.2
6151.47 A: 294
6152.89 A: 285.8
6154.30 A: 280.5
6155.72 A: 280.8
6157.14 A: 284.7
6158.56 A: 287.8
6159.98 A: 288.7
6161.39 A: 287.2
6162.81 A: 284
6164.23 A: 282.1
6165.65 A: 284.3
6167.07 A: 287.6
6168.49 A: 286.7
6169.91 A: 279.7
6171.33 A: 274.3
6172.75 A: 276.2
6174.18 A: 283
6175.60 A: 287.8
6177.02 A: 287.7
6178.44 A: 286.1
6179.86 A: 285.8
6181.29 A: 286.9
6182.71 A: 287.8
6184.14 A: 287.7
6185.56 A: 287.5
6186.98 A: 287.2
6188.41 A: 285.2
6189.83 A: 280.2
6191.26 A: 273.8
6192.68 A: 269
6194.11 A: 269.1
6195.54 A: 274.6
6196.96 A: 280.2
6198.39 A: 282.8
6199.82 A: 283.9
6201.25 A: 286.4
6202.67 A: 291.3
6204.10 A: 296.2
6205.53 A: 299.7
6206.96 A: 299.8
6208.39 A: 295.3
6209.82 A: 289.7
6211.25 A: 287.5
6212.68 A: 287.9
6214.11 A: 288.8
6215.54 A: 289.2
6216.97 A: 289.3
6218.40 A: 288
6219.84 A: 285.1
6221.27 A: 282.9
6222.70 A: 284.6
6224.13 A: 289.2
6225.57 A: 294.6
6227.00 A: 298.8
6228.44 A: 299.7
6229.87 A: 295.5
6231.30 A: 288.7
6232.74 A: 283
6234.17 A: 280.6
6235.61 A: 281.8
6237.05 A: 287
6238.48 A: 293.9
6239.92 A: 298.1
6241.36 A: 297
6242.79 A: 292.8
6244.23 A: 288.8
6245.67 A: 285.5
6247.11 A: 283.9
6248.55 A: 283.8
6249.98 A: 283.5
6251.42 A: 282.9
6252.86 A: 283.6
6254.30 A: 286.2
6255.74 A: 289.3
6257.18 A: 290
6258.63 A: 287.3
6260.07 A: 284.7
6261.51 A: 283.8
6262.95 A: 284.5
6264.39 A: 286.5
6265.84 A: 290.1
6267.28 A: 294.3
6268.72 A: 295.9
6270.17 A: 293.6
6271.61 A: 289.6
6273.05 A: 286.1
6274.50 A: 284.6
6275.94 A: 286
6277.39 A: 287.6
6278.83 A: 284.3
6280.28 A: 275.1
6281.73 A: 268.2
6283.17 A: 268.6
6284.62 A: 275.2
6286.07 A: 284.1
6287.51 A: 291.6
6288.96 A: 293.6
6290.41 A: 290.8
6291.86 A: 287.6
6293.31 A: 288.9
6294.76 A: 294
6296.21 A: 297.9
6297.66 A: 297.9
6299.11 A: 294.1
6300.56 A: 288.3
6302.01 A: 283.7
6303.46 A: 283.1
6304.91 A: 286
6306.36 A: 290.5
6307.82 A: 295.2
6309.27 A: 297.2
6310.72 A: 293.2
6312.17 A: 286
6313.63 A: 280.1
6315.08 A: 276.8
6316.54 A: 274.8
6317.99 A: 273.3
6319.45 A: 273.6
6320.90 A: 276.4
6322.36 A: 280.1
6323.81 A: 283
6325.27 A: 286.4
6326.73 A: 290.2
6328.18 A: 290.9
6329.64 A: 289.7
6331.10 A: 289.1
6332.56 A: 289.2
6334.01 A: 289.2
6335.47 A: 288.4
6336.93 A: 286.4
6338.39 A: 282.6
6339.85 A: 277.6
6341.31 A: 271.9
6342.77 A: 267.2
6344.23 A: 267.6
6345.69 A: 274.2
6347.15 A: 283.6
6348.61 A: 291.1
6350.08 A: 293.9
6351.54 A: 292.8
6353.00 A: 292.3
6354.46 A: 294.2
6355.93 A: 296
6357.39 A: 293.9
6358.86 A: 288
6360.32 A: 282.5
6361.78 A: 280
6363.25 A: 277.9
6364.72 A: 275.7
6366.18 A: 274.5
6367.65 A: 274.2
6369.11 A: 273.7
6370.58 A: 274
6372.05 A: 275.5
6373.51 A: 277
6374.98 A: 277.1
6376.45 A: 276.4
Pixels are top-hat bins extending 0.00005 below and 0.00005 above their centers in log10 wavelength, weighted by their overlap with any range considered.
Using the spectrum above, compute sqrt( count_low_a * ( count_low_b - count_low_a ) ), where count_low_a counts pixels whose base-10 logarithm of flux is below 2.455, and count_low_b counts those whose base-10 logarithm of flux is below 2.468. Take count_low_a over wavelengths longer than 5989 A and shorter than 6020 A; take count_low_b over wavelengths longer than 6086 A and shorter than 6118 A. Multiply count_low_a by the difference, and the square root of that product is 5.5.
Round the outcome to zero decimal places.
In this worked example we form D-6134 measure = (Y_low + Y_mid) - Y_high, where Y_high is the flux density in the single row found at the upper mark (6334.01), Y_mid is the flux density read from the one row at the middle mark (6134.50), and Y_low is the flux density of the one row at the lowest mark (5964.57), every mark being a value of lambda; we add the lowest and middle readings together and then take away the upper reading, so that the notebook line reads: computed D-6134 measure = 297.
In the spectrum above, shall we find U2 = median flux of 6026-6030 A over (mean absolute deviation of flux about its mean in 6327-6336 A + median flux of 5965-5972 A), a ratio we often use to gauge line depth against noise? 0.92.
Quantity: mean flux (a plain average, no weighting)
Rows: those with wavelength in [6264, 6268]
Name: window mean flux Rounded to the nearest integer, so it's 290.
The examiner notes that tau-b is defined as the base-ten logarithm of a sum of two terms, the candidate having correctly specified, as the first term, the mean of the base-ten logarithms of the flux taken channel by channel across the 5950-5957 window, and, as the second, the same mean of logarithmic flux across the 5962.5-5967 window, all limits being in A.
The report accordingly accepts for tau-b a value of 0.695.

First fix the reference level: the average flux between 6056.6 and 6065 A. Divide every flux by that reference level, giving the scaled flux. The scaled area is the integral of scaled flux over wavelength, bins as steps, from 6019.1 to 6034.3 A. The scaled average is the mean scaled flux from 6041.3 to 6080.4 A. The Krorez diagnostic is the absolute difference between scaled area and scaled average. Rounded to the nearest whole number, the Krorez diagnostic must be 14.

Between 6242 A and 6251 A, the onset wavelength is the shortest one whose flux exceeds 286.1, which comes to 6242.79 A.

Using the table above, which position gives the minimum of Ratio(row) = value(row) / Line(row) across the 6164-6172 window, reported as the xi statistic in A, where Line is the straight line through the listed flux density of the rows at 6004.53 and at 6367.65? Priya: 6171.33 A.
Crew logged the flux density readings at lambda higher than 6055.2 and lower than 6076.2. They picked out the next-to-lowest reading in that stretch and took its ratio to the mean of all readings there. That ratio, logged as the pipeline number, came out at 0.949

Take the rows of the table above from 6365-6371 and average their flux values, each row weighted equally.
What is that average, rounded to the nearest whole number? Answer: 274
